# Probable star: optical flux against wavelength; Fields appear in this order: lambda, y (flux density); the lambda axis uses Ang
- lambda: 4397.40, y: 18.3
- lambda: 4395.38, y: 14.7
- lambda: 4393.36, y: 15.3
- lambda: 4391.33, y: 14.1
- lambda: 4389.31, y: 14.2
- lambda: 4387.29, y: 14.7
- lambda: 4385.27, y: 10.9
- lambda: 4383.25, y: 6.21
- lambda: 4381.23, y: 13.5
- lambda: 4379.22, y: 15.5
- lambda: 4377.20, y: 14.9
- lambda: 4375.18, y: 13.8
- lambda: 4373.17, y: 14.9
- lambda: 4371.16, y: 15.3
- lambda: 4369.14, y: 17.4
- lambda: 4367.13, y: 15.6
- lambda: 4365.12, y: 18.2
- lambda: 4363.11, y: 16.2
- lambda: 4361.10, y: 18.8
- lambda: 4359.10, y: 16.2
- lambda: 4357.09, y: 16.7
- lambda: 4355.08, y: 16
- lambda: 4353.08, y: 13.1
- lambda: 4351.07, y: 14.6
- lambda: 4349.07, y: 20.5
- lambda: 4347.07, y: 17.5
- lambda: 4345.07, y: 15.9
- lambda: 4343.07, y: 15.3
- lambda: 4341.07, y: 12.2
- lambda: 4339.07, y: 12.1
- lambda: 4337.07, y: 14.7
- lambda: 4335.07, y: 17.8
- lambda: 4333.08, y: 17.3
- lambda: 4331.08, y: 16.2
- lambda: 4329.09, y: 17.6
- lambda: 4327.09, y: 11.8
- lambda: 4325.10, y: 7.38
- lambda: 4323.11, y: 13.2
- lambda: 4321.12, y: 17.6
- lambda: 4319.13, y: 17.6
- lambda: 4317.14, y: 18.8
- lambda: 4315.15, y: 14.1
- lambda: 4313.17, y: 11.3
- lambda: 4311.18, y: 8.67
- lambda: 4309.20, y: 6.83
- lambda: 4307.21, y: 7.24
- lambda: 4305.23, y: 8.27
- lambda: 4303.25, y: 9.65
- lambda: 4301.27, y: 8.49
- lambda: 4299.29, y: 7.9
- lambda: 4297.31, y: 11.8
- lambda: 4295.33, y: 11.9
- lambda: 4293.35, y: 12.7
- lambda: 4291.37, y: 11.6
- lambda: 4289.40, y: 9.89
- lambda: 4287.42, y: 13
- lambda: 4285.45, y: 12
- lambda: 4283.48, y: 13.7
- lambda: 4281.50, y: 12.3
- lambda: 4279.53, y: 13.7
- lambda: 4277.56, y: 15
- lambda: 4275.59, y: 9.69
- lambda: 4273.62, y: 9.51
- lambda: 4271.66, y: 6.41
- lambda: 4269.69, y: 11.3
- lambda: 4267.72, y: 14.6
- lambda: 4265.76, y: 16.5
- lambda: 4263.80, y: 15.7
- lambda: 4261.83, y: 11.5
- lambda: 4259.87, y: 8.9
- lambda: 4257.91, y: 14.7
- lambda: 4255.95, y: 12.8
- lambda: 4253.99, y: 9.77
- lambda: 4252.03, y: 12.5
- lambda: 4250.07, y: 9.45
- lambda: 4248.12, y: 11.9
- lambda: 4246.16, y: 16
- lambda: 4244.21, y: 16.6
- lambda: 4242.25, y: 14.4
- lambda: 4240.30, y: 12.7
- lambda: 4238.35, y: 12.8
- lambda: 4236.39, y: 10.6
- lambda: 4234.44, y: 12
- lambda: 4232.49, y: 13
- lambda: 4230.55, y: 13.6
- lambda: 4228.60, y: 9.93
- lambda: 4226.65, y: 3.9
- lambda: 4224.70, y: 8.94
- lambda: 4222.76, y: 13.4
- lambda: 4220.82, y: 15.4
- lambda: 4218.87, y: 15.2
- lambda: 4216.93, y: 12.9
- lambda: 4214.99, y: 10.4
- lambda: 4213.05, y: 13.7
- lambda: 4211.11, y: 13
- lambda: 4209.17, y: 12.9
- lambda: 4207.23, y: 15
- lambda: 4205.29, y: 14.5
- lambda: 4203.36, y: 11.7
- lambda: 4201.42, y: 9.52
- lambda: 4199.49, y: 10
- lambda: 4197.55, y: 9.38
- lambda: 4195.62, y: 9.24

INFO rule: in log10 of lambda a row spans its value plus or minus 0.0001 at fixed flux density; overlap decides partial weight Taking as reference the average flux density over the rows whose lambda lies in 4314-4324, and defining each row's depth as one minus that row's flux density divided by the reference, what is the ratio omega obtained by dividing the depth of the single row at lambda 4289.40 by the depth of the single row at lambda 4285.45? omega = 1.5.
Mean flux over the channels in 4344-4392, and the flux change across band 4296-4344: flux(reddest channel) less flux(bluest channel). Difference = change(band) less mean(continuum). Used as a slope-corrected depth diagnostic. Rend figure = -11.7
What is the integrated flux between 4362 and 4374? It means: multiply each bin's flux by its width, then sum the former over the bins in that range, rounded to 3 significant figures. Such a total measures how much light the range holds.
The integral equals 196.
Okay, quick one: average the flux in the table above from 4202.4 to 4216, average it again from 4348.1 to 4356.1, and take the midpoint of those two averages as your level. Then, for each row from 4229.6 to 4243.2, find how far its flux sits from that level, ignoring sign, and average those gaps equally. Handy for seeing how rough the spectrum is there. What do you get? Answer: 1.8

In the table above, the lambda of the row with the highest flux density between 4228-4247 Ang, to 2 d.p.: 4244.21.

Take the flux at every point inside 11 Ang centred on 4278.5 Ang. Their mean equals 12.3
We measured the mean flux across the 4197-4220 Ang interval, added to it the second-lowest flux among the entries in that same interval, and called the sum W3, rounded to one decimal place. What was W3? 21.9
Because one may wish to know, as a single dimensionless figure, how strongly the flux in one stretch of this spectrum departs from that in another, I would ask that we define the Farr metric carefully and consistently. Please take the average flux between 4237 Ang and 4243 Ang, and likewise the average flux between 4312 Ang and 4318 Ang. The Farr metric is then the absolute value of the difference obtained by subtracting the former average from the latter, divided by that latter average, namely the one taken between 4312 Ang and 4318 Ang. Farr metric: 0.10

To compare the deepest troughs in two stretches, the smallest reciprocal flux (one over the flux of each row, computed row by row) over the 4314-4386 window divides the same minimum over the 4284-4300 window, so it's 1.58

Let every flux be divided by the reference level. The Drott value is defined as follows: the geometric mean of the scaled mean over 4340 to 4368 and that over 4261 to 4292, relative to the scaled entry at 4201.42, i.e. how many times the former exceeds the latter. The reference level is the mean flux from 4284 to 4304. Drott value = 1.5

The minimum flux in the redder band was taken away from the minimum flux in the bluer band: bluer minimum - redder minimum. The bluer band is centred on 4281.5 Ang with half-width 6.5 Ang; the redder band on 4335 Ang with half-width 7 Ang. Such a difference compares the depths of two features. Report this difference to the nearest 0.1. -2.4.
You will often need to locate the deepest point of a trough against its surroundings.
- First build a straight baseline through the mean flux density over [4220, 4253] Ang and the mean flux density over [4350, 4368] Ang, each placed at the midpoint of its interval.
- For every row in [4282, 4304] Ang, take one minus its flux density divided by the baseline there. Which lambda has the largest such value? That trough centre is 4299.29 Ang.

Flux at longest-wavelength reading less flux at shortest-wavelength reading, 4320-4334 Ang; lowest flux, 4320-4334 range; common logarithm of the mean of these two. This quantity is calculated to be 0.55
